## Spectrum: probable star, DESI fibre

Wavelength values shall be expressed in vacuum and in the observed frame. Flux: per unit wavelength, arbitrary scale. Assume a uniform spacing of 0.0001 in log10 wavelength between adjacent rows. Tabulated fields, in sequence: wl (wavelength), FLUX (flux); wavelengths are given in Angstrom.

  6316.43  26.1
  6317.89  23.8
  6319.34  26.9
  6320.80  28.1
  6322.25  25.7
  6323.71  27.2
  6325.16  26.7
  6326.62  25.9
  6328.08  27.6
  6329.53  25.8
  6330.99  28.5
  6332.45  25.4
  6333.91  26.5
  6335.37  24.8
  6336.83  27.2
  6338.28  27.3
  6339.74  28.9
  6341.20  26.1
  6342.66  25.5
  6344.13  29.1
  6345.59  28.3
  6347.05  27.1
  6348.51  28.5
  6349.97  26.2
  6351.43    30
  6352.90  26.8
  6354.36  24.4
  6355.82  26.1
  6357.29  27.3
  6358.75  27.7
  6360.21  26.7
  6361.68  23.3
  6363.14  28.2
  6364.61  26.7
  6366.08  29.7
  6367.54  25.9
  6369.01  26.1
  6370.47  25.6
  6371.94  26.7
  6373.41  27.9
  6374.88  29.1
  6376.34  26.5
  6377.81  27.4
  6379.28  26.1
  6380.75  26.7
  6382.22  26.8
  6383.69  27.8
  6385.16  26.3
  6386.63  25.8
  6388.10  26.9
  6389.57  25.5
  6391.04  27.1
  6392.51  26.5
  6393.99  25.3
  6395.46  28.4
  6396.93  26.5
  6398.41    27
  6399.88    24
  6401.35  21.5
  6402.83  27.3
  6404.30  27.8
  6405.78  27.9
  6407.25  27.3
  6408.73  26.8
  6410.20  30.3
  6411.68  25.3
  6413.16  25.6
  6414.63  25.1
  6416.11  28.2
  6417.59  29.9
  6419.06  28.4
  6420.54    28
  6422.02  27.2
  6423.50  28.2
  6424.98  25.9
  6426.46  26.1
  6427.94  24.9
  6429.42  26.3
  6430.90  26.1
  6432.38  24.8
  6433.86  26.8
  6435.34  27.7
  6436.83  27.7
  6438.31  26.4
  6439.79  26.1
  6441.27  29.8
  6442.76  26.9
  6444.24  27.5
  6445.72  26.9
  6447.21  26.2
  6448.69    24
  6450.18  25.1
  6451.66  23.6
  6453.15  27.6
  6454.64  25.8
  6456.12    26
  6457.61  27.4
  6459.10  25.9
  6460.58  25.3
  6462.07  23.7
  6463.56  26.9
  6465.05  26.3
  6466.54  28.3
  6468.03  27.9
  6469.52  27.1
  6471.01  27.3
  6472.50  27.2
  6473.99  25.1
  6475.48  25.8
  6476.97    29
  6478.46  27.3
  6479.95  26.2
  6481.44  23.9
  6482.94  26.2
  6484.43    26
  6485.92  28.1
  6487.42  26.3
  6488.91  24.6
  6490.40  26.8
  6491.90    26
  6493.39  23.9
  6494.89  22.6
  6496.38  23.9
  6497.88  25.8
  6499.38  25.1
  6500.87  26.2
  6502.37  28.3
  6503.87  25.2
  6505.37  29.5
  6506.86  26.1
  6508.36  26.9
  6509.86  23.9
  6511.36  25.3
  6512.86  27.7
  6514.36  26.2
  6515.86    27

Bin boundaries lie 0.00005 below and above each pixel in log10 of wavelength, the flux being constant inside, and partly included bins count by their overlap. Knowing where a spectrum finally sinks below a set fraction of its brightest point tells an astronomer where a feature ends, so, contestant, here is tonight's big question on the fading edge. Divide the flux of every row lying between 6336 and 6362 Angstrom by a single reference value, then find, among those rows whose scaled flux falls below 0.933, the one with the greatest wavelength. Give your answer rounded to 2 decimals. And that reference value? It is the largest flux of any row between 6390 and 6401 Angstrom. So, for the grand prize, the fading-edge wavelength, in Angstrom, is 6361.68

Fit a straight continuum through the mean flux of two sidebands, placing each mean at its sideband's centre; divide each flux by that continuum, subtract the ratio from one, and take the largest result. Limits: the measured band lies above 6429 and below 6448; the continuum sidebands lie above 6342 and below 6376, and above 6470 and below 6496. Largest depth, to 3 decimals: 0.062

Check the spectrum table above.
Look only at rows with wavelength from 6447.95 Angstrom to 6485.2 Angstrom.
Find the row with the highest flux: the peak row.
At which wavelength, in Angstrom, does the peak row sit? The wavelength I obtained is 6476.97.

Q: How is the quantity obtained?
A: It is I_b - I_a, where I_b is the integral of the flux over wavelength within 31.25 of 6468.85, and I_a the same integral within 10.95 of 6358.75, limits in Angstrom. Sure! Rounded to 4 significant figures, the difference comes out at 1044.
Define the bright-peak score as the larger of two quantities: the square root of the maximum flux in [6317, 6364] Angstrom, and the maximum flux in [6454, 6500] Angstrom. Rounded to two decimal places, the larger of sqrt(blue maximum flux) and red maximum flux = 29.00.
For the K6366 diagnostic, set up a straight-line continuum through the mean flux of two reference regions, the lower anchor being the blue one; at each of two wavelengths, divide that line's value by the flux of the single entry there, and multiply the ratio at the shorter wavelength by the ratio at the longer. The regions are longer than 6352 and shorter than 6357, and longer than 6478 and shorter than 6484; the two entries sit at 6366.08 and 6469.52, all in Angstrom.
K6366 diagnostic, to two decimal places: 0.83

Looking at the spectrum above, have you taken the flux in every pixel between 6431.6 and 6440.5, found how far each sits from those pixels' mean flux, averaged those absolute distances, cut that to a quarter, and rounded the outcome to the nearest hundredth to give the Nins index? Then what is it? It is 0.20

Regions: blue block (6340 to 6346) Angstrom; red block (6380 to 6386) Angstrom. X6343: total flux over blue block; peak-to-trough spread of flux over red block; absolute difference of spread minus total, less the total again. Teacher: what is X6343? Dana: -1.5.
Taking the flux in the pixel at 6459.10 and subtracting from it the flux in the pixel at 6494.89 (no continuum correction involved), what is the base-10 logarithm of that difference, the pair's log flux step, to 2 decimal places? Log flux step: 0.52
